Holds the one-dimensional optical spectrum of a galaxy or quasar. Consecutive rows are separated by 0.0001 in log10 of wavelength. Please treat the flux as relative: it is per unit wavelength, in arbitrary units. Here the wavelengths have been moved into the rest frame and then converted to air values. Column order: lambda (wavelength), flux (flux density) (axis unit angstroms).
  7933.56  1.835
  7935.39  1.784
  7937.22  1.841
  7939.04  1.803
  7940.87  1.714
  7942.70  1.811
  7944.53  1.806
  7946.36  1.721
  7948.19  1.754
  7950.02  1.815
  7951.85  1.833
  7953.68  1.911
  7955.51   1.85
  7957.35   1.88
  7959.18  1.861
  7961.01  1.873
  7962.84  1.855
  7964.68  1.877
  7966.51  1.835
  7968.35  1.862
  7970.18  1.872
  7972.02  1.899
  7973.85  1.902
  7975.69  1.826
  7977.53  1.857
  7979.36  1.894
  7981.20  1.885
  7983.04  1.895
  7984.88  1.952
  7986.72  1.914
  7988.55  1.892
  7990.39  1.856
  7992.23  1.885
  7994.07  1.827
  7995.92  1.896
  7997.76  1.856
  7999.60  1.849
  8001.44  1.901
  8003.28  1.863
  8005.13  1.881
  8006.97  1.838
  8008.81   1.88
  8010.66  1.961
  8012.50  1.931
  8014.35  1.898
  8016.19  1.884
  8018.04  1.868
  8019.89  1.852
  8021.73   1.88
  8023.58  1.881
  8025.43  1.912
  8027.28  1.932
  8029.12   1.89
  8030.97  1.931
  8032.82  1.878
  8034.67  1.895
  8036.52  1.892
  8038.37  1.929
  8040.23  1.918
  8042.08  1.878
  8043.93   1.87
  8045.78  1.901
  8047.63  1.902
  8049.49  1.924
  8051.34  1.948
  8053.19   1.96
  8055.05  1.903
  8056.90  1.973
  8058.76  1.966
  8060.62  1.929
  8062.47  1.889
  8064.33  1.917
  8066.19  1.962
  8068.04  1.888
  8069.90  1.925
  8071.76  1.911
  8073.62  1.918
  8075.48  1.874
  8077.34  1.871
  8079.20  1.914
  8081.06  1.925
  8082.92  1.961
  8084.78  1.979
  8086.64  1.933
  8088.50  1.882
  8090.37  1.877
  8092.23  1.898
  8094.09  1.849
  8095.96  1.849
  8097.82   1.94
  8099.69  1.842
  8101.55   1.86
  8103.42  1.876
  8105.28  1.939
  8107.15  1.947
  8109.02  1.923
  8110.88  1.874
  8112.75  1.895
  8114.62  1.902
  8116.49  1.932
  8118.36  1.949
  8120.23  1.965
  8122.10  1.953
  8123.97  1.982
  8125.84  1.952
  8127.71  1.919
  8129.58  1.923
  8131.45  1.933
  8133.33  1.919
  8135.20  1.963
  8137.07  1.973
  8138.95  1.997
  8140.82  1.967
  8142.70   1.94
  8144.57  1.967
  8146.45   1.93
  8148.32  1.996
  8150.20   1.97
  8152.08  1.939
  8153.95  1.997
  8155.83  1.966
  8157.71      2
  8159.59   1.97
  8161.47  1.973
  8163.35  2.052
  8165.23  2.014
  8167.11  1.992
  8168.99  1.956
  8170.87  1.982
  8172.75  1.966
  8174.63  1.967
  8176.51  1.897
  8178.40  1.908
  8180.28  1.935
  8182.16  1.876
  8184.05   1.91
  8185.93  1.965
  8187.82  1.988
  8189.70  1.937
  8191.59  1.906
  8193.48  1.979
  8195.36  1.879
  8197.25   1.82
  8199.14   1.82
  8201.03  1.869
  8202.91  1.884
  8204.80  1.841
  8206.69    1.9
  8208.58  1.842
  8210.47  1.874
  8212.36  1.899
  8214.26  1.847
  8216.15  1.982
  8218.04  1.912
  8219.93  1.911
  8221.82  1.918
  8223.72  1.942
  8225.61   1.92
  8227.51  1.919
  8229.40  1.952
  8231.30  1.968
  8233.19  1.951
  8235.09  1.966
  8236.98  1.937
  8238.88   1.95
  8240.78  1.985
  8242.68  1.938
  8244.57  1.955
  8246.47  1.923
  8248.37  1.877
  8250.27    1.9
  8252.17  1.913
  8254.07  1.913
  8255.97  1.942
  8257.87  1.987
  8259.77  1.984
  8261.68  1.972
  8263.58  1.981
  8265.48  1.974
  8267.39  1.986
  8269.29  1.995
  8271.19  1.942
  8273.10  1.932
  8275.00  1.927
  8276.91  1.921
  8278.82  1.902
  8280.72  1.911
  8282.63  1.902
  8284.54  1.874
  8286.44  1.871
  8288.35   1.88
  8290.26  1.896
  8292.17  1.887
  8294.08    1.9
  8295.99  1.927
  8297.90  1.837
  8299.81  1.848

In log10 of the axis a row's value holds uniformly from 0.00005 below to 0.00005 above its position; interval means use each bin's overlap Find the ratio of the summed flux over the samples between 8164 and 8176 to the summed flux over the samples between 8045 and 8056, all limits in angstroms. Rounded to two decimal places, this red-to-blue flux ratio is 1.03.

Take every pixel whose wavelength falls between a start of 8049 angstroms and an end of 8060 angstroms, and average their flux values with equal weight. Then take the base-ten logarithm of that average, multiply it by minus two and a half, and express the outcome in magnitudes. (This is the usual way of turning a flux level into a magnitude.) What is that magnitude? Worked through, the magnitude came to -0.723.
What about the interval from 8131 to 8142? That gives -0.730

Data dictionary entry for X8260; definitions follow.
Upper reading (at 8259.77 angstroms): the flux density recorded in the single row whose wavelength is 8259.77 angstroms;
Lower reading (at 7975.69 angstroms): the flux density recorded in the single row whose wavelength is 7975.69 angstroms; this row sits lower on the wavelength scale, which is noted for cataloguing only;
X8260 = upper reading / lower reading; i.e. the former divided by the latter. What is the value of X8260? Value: 1.09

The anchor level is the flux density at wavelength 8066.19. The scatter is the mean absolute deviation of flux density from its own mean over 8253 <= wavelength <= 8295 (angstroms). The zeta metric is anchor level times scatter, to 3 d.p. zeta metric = 0.069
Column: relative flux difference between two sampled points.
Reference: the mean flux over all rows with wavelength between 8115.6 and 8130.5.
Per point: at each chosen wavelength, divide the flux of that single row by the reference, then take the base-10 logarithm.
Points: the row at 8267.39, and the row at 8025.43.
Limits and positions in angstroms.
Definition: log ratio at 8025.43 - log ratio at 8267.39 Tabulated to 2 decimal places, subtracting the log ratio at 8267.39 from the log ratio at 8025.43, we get -0.02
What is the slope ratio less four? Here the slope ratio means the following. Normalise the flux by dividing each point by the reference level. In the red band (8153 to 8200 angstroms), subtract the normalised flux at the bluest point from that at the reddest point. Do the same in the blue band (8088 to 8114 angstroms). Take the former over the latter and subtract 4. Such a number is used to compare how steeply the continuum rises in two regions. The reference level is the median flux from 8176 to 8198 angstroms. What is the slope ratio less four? -18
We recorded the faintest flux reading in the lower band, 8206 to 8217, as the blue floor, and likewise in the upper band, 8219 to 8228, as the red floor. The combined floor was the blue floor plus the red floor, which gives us 3.75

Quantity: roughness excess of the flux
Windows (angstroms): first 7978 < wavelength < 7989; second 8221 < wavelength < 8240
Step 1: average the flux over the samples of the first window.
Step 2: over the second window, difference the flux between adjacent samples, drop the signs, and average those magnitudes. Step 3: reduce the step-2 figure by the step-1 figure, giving -1.89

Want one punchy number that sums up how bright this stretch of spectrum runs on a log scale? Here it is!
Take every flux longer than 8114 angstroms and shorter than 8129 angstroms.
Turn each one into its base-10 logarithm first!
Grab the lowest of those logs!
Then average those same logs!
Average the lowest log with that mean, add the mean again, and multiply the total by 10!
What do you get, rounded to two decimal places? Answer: 5.73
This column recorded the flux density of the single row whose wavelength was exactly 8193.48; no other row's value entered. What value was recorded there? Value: 1.979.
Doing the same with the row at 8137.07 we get 1.973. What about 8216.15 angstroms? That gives 1.982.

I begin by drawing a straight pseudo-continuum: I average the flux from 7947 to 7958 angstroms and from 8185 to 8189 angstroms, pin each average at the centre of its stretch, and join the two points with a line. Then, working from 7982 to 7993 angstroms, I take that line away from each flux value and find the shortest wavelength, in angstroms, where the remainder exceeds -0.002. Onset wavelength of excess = 7983.04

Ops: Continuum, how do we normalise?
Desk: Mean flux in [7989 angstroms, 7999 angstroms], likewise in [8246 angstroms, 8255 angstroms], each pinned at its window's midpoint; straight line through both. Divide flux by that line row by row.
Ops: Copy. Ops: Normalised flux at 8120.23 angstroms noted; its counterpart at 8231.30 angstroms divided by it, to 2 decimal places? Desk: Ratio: 0.99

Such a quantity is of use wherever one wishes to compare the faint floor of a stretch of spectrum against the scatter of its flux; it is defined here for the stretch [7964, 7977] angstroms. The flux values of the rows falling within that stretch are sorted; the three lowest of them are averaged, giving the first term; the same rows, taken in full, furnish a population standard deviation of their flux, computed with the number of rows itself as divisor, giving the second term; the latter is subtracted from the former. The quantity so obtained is 1.81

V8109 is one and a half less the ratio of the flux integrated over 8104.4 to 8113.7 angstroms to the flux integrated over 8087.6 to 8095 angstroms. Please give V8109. 0.2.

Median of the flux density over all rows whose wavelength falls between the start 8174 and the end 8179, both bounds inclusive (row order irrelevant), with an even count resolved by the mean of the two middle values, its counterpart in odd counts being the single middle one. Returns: 1.91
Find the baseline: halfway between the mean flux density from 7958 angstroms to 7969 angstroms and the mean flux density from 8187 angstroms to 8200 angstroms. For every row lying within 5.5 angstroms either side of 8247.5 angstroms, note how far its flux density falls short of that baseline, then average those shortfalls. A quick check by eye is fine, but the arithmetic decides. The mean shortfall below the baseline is -0.035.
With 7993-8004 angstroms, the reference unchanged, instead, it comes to 0.017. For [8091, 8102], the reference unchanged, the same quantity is 0.009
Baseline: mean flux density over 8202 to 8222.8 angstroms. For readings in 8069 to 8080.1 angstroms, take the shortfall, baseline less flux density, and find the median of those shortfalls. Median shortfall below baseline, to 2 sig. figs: -0.021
